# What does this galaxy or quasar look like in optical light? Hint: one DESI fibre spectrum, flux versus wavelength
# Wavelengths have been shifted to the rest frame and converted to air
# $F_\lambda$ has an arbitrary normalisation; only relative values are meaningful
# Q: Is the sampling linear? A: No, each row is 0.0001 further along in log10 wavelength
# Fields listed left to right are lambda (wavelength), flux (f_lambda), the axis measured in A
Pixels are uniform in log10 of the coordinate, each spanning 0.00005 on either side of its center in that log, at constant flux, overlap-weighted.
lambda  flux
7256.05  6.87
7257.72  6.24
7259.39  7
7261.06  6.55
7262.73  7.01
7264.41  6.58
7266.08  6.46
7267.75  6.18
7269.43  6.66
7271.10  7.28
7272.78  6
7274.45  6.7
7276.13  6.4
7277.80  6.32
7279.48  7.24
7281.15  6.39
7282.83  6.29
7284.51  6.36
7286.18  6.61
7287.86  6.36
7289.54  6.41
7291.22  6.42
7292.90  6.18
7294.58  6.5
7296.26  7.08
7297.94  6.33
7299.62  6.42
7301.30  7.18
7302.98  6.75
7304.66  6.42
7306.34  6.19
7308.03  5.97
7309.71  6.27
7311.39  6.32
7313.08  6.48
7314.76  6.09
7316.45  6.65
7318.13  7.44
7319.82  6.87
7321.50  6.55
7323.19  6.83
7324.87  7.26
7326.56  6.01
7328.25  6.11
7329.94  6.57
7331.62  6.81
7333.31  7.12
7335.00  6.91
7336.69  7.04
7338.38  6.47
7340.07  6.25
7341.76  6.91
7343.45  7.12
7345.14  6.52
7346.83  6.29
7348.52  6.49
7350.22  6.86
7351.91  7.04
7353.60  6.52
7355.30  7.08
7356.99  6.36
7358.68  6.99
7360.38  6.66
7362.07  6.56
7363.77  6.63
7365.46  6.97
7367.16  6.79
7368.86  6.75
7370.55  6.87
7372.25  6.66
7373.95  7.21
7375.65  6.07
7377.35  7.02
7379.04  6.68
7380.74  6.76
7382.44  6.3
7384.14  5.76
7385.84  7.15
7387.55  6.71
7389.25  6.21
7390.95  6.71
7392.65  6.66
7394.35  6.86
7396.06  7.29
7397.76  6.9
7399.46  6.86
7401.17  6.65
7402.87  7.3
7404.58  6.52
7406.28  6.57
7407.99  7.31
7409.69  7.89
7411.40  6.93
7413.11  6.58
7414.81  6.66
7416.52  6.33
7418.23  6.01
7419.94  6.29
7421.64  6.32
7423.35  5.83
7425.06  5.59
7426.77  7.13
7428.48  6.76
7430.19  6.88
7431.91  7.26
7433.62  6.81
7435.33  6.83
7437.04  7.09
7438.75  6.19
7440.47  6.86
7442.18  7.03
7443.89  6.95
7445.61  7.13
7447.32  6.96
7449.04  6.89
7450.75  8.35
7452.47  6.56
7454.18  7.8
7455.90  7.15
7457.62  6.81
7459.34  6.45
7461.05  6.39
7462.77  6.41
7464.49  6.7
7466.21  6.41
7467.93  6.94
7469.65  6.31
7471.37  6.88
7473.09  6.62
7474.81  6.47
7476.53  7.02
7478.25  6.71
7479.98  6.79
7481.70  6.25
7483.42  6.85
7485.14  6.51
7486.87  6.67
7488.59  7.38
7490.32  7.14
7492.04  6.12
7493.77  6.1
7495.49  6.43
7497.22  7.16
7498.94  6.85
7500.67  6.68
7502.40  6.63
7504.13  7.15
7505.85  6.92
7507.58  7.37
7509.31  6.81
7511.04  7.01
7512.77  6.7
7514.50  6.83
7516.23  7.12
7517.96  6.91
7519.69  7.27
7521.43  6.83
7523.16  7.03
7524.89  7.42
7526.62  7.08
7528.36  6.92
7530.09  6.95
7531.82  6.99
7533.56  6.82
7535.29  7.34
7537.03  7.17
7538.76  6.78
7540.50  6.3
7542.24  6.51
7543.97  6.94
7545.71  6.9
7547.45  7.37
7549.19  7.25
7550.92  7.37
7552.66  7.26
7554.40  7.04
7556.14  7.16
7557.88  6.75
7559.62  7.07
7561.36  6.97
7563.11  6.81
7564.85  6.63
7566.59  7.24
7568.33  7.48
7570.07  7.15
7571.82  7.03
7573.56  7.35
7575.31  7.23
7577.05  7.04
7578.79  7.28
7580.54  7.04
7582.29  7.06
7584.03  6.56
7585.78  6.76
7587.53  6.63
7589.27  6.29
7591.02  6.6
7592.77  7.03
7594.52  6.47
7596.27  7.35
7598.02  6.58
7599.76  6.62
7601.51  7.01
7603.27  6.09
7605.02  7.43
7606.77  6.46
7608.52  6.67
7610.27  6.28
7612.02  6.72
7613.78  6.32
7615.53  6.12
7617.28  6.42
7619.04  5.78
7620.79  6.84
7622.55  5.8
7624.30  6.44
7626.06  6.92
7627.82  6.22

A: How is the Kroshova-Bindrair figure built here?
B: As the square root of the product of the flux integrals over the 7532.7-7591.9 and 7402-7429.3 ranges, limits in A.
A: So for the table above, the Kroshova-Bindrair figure 273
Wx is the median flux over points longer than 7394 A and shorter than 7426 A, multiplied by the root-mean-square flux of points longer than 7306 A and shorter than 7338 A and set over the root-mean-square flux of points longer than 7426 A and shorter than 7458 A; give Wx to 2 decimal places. 6.25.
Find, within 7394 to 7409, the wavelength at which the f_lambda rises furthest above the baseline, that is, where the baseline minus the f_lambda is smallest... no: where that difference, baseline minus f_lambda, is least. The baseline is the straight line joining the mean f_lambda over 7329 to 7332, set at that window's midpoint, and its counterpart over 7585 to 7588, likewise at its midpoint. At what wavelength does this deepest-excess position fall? 7407.99 A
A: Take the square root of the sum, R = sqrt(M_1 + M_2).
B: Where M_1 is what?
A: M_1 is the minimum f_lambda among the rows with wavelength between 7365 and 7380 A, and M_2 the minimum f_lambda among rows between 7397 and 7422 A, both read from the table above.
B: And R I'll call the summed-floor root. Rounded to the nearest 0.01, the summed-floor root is 3.48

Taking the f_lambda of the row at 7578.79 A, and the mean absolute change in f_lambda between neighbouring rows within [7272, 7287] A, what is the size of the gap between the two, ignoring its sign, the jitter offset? 6.9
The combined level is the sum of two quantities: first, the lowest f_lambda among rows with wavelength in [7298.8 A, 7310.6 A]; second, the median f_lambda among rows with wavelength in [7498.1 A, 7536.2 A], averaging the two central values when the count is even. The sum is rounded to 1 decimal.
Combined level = 12.9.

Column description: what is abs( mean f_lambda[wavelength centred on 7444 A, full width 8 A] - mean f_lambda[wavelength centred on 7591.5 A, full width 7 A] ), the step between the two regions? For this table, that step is 0.39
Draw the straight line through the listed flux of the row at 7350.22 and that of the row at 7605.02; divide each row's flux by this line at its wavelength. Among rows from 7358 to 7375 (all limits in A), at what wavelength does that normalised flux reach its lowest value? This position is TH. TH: 7362.07 A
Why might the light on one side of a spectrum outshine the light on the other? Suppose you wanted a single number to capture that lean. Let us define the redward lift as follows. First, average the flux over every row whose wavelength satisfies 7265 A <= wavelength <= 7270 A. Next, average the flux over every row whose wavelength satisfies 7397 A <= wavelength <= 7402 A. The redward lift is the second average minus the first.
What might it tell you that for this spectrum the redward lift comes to 0.37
